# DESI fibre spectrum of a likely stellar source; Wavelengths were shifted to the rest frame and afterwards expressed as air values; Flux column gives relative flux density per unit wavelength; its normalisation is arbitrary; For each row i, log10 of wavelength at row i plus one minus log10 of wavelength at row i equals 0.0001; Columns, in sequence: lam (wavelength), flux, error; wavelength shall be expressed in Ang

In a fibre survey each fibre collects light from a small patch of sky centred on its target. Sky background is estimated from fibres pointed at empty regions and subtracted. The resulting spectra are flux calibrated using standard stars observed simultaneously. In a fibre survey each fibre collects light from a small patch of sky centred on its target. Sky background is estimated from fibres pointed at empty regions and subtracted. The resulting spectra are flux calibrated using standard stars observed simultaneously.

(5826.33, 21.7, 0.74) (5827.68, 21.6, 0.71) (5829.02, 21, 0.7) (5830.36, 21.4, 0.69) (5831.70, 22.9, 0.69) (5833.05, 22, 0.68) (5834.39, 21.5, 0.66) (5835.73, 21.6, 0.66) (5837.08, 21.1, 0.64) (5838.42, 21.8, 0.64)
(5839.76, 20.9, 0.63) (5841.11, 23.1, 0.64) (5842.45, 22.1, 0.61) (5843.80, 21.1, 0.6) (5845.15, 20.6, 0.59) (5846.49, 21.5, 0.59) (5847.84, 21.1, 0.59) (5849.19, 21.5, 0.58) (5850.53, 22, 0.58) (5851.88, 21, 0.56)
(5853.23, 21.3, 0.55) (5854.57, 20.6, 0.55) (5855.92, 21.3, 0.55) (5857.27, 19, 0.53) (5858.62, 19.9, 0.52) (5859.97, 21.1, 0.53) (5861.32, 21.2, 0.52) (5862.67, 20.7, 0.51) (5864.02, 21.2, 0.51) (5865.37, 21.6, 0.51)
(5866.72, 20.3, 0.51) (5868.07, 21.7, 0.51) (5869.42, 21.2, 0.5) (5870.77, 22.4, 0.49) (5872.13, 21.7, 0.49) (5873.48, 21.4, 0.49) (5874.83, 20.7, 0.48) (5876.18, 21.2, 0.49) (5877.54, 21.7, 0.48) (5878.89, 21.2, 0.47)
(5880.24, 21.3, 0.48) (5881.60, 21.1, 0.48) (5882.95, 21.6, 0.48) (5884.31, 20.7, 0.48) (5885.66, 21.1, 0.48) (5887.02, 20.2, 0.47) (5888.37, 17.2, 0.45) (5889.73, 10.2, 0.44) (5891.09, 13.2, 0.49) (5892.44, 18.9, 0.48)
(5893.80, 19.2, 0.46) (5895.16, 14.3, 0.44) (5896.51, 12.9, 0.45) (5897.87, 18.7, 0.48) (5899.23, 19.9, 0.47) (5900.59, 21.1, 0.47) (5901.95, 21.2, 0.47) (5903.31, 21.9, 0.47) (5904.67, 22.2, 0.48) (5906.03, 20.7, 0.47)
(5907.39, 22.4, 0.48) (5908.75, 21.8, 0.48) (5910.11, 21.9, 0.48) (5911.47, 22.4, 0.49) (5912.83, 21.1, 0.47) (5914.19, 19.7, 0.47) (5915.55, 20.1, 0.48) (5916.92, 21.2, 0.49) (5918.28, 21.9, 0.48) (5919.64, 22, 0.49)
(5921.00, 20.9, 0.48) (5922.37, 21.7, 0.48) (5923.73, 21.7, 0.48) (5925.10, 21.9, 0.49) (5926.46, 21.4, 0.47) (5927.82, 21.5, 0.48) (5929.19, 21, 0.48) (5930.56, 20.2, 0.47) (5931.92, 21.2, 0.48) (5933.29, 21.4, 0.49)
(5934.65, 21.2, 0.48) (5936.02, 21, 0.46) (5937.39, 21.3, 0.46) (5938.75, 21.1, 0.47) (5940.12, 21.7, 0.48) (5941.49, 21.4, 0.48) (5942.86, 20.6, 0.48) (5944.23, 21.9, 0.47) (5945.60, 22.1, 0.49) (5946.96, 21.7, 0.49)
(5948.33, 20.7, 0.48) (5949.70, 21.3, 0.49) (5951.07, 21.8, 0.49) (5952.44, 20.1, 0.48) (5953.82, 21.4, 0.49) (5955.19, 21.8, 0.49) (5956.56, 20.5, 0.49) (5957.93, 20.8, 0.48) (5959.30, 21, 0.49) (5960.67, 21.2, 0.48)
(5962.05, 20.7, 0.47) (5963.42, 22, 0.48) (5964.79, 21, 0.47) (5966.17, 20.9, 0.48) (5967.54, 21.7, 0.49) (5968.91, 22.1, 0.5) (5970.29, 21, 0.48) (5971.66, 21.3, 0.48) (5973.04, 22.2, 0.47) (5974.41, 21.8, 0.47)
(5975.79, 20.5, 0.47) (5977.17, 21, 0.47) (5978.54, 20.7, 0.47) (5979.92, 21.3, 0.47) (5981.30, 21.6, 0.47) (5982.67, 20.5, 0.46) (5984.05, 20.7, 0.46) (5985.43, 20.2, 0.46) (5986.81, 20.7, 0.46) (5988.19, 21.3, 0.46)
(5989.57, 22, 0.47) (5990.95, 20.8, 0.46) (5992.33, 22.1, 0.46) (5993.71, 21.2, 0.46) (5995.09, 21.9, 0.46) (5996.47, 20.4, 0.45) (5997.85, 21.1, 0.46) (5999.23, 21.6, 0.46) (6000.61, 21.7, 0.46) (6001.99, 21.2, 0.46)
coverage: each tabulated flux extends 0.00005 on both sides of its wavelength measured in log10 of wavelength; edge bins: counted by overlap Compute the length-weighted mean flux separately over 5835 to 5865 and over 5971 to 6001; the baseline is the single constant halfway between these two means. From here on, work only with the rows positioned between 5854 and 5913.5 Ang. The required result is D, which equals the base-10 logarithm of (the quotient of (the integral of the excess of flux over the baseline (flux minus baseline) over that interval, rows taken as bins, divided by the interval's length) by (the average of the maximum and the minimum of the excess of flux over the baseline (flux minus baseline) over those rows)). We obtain -0.7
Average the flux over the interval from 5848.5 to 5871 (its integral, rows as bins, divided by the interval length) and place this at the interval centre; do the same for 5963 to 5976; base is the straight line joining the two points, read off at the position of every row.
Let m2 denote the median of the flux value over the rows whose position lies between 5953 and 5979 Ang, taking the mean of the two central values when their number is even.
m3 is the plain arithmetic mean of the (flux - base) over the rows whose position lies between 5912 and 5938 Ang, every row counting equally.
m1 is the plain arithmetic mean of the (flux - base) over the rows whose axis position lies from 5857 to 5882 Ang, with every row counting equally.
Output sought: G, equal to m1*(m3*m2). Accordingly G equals 0.0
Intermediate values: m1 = 0.01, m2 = 21.0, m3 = -0.1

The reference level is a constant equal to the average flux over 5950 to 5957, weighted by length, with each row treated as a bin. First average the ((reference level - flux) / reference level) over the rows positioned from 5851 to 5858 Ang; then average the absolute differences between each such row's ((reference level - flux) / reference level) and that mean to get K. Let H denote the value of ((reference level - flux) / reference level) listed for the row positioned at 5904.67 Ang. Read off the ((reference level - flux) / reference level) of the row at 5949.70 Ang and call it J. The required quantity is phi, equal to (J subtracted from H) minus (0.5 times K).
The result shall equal -0.06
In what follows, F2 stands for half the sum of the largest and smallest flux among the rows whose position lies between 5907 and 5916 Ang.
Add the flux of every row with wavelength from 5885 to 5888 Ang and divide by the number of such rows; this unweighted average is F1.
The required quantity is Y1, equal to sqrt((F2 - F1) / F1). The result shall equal 0.14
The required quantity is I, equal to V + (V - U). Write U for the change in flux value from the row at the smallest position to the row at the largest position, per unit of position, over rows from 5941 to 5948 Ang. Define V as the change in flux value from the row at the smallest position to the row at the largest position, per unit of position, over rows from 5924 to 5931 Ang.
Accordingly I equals -0.7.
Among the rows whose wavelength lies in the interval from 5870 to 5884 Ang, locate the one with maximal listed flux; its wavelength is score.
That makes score 5870.77 Ang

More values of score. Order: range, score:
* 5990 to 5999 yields 5992.33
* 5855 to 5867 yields 5865.37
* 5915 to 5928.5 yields 5919.64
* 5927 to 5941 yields 5940.12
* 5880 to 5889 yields 5882.95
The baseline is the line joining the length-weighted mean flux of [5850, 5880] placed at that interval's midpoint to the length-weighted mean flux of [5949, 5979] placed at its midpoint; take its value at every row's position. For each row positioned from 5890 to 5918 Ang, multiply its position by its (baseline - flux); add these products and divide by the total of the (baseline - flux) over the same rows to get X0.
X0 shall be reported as 5893.9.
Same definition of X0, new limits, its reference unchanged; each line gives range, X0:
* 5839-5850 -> 5842.7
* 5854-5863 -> 5857.9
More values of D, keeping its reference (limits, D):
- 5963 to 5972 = -0.1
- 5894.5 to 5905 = -0.2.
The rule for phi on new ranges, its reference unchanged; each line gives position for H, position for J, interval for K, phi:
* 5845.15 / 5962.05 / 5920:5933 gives 0.00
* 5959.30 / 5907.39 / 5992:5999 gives 0.05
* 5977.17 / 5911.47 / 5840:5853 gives 0.05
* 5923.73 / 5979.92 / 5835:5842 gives -0.03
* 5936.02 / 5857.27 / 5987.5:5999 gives -0.11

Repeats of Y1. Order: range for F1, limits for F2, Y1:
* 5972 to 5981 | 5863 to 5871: 0.07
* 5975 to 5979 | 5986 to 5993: 0.18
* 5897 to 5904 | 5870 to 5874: 0.26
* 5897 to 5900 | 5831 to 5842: 0.37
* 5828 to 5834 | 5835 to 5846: 0.03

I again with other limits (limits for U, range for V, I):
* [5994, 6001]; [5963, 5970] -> 0.1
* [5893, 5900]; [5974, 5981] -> -0.3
